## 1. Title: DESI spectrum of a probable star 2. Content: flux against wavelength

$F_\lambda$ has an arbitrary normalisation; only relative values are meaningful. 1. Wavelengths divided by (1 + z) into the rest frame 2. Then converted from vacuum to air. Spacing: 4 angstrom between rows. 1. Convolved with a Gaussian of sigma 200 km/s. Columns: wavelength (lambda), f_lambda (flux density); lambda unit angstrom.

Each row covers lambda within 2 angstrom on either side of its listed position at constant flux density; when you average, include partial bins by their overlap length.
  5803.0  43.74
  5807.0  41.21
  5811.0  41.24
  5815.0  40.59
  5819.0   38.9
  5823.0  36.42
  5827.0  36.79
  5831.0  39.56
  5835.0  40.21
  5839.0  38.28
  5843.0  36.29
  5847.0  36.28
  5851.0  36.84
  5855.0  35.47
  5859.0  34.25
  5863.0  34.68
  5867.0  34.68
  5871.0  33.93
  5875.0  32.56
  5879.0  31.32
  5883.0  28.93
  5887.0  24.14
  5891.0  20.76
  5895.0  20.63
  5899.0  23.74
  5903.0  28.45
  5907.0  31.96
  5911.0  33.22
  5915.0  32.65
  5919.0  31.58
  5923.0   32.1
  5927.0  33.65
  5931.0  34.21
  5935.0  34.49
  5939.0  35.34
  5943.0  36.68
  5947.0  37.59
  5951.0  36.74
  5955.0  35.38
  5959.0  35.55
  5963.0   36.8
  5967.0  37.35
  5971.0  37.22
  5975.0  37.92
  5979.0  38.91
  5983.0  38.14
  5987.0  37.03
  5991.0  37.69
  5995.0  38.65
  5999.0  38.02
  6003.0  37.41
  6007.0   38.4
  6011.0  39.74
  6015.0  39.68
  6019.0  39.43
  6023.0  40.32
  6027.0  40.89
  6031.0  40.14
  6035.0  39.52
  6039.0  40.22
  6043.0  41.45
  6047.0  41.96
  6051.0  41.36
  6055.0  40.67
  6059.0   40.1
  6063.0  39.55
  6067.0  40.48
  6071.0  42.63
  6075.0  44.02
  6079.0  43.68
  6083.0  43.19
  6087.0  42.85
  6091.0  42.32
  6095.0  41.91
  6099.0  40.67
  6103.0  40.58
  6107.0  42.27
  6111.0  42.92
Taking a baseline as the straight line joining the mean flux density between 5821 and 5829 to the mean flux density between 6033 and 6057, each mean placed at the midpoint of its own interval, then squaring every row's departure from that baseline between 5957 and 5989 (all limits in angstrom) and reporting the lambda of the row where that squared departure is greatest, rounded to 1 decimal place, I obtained 5959.0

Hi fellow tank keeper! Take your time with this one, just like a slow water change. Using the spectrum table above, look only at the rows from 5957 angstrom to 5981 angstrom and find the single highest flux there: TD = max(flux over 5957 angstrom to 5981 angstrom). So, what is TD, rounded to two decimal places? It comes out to 38.91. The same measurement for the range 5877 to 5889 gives 31.32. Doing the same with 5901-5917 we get 33.22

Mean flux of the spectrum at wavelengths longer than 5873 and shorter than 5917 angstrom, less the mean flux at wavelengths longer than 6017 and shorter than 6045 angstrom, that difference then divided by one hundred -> -0.12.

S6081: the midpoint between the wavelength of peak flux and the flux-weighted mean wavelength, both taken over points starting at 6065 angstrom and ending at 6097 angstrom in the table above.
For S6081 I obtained 6078.0 angstrom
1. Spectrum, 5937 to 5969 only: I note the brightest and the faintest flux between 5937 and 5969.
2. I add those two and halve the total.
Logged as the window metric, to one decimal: 36.5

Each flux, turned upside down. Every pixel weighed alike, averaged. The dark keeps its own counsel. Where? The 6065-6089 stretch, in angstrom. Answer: 0.023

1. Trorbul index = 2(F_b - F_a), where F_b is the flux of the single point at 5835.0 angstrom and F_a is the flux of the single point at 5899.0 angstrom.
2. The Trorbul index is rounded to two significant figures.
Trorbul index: 33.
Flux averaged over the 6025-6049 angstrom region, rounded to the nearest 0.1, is 40.7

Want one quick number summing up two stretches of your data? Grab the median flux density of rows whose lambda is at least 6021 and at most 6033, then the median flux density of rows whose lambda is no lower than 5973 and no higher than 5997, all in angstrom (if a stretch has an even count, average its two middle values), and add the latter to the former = 78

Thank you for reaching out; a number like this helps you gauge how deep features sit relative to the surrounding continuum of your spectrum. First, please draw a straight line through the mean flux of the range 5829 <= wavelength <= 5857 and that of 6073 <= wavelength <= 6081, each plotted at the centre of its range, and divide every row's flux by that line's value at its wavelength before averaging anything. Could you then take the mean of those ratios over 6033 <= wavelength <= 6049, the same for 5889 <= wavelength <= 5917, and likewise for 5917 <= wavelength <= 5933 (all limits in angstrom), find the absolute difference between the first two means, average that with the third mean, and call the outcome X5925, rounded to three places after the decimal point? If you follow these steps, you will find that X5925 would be 0.540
